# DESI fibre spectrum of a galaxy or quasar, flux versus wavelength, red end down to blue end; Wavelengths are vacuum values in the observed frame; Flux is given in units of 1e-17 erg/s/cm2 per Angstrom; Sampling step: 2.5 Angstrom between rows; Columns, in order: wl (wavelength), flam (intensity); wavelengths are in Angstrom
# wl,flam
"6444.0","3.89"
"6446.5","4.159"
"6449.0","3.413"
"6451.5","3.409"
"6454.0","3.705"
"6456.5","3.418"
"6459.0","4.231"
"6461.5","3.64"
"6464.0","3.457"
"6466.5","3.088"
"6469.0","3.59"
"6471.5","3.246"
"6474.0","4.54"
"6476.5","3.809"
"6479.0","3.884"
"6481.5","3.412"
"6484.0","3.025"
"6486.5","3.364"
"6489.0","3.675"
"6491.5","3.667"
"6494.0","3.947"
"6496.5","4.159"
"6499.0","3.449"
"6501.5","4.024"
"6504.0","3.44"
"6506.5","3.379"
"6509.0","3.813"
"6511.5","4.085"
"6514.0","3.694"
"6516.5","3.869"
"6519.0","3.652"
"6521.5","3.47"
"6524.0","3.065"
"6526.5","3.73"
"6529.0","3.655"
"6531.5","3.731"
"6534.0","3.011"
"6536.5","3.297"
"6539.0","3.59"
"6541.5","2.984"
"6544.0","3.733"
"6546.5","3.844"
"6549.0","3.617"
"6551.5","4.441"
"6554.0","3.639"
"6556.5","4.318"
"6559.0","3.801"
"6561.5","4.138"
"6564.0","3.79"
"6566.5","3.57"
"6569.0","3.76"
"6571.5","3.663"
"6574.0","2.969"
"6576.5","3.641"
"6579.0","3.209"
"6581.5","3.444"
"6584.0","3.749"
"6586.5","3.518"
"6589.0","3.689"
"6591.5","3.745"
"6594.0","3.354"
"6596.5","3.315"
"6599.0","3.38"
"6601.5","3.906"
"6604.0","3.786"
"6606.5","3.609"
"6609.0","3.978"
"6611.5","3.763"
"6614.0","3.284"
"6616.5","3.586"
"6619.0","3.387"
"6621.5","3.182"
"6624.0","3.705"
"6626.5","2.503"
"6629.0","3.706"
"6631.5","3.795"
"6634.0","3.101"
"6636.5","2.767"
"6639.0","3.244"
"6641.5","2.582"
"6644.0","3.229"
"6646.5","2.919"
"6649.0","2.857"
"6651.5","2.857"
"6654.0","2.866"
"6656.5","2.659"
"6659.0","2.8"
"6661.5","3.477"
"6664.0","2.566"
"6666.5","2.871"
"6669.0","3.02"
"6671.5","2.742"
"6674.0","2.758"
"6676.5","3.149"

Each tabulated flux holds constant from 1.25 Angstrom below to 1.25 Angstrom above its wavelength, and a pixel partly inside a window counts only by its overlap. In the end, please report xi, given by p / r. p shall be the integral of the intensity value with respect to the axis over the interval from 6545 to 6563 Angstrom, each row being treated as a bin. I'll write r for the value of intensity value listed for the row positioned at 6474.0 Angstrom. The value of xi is 15.7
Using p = 71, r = 4.54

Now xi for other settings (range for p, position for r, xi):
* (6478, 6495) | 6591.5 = 16.1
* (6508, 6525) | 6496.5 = 15.0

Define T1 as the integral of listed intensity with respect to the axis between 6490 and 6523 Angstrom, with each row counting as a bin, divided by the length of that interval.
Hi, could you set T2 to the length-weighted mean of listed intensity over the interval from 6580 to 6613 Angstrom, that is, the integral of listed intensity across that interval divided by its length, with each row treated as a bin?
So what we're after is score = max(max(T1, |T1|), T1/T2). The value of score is 3.74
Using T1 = 3.74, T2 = 3.63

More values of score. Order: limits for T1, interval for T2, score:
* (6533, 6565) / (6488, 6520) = 3.71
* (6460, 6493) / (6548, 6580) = 3.58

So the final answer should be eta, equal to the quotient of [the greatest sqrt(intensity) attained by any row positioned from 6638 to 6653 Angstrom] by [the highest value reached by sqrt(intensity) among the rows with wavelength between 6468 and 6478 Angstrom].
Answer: 0.845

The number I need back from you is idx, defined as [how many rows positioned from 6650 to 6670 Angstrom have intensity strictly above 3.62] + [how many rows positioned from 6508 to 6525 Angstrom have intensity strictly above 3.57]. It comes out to 5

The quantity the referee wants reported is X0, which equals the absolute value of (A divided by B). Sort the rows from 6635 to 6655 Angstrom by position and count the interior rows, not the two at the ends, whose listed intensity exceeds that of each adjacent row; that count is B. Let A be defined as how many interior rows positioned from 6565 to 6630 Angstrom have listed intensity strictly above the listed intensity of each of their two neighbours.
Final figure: 4.0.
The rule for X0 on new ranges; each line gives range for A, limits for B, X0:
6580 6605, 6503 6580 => 0.3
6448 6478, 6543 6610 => 0.4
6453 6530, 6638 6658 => 5.0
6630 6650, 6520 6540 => 1.0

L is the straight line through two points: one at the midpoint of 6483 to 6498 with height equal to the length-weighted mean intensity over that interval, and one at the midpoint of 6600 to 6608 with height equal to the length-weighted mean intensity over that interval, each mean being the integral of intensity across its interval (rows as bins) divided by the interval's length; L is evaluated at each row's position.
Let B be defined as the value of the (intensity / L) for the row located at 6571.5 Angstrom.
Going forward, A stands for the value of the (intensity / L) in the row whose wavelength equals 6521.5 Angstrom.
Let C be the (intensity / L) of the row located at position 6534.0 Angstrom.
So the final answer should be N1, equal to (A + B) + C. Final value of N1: 2.74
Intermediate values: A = 0.94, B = 0.98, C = 0.82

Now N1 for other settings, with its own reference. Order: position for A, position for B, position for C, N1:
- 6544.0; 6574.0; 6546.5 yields 2.84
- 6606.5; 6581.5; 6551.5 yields 3.08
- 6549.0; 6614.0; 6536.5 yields 2.74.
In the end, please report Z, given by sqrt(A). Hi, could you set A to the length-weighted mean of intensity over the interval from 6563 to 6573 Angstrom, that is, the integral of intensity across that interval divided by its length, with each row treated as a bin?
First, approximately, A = 3.68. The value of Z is 1.92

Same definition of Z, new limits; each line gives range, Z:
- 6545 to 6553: 1.99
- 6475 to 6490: 1.88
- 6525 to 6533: 1.91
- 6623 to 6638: 1.80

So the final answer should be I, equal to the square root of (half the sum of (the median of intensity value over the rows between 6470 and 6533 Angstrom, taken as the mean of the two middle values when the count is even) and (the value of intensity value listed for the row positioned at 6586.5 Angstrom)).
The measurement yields 1.90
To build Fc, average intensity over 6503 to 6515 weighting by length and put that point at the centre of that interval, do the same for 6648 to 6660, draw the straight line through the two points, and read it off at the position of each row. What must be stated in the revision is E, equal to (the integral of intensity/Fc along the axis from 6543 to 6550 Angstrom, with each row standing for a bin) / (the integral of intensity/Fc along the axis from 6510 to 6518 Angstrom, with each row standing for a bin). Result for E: 0.9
